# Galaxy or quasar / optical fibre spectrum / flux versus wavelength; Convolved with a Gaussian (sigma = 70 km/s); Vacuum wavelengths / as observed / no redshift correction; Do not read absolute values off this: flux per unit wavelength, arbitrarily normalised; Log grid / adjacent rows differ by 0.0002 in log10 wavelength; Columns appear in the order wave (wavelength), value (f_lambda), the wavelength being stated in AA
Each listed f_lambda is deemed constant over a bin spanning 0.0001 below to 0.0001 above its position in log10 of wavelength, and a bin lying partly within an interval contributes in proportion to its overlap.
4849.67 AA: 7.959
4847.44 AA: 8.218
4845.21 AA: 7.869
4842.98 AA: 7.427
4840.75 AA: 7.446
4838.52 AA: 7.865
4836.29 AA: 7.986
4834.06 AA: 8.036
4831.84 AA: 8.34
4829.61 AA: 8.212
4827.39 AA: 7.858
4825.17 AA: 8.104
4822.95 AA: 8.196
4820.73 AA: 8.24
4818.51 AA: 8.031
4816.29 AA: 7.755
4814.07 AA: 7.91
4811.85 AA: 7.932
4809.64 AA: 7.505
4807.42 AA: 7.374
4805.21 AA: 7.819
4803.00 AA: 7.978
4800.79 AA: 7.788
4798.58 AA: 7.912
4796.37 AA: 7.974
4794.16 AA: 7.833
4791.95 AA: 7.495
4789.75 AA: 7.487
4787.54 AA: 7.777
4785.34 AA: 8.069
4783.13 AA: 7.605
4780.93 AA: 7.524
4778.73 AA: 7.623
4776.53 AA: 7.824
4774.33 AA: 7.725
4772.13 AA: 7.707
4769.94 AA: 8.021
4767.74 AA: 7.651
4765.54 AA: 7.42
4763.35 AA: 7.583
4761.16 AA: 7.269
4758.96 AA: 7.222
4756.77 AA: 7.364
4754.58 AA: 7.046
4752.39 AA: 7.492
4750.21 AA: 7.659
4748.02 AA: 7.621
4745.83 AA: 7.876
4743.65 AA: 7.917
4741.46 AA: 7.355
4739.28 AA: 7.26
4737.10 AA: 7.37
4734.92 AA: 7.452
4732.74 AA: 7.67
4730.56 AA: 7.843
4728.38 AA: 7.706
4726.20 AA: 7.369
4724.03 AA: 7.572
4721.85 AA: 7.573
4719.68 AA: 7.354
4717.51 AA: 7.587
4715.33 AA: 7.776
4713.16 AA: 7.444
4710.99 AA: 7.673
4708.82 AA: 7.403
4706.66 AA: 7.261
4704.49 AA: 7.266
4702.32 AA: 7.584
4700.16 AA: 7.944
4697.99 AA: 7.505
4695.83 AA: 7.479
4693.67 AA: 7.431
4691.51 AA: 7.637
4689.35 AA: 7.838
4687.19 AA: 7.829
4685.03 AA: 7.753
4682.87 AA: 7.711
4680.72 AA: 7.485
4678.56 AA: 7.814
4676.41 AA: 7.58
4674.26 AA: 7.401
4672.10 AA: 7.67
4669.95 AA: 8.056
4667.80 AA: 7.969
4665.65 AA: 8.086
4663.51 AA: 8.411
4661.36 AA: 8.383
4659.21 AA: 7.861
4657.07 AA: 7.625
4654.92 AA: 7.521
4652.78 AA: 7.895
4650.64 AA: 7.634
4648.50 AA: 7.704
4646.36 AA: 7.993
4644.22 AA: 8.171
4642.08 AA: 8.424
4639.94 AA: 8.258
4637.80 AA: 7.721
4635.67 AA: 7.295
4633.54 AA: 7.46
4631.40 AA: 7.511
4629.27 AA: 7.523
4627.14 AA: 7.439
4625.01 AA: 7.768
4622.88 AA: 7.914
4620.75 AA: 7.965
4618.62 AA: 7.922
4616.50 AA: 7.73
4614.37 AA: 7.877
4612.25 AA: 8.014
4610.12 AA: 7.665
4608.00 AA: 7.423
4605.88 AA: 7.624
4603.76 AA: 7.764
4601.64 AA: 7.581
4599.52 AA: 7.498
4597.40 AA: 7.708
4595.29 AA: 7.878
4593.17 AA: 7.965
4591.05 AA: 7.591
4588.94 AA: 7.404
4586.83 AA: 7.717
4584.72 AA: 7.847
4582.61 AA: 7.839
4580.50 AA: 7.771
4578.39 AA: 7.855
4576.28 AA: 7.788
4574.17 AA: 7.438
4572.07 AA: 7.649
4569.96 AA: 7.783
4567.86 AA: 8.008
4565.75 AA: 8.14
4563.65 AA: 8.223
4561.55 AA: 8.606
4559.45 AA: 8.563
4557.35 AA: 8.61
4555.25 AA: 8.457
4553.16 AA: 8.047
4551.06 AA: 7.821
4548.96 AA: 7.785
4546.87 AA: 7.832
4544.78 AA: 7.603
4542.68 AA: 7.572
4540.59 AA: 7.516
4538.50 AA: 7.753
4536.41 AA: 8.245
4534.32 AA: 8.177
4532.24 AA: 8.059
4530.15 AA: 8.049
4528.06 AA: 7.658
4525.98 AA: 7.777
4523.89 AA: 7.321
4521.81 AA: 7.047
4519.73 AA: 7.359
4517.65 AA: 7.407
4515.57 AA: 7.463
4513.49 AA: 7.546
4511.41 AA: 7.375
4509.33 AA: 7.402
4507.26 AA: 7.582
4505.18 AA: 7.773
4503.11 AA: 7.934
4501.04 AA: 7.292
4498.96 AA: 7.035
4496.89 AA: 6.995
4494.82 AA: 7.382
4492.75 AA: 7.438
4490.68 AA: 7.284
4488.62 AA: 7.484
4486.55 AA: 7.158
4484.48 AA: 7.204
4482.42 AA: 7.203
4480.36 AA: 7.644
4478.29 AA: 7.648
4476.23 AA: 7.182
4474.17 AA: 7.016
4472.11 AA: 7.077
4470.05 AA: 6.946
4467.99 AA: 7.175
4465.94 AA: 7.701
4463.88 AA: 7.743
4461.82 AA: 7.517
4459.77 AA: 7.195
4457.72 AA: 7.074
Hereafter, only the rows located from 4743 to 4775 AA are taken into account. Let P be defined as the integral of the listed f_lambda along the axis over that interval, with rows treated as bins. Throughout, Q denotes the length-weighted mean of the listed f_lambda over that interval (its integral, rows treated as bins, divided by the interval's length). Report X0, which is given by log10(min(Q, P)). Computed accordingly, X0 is 0.879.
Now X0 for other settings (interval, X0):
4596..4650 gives 0.890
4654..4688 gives 0.893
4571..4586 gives 0.889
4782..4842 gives 0.896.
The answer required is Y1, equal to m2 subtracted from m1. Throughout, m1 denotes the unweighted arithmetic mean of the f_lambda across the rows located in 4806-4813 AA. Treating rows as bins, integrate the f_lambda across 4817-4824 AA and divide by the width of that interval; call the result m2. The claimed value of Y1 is -0.5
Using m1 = 7.6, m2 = 8.13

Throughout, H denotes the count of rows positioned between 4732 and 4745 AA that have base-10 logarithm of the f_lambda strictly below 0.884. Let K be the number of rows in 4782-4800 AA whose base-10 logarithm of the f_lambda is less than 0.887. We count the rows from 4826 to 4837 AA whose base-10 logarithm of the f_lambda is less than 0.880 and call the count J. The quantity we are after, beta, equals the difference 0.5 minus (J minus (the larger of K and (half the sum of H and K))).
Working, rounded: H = 4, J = 0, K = 3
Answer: 4.0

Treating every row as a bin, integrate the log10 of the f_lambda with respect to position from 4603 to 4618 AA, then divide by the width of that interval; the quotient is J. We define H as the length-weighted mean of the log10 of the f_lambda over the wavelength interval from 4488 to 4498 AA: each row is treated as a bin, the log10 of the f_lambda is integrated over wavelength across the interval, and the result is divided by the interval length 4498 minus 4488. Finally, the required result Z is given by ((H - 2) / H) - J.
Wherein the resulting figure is -2.20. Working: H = 0.864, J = 0.889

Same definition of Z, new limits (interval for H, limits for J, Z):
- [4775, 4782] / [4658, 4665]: -2.18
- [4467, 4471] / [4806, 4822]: -2.25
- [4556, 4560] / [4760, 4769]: -2.02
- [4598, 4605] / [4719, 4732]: -2.15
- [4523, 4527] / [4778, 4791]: -2.17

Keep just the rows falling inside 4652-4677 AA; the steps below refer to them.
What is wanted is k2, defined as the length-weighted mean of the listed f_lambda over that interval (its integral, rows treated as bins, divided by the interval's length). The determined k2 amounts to 7.88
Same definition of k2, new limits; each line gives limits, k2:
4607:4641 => 7.72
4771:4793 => 7.69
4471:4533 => 7.42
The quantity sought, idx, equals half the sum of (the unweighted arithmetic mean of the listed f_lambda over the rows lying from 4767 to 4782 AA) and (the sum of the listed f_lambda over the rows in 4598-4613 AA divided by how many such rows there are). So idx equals 7.69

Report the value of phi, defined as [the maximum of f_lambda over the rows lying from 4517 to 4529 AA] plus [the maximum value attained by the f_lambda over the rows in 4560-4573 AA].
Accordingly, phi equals 16.4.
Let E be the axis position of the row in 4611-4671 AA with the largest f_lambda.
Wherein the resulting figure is 4642.08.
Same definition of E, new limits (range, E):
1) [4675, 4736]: 4700.16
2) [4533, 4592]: 4557.35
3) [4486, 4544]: 4536.41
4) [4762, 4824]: 4820.73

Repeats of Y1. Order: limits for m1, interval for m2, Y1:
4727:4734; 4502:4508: 0.0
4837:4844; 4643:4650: -0.4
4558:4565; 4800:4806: 0.6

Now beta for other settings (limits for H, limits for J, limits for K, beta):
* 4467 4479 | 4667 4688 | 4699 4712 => 3.0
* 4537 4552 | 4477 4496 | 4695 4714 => 1.5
